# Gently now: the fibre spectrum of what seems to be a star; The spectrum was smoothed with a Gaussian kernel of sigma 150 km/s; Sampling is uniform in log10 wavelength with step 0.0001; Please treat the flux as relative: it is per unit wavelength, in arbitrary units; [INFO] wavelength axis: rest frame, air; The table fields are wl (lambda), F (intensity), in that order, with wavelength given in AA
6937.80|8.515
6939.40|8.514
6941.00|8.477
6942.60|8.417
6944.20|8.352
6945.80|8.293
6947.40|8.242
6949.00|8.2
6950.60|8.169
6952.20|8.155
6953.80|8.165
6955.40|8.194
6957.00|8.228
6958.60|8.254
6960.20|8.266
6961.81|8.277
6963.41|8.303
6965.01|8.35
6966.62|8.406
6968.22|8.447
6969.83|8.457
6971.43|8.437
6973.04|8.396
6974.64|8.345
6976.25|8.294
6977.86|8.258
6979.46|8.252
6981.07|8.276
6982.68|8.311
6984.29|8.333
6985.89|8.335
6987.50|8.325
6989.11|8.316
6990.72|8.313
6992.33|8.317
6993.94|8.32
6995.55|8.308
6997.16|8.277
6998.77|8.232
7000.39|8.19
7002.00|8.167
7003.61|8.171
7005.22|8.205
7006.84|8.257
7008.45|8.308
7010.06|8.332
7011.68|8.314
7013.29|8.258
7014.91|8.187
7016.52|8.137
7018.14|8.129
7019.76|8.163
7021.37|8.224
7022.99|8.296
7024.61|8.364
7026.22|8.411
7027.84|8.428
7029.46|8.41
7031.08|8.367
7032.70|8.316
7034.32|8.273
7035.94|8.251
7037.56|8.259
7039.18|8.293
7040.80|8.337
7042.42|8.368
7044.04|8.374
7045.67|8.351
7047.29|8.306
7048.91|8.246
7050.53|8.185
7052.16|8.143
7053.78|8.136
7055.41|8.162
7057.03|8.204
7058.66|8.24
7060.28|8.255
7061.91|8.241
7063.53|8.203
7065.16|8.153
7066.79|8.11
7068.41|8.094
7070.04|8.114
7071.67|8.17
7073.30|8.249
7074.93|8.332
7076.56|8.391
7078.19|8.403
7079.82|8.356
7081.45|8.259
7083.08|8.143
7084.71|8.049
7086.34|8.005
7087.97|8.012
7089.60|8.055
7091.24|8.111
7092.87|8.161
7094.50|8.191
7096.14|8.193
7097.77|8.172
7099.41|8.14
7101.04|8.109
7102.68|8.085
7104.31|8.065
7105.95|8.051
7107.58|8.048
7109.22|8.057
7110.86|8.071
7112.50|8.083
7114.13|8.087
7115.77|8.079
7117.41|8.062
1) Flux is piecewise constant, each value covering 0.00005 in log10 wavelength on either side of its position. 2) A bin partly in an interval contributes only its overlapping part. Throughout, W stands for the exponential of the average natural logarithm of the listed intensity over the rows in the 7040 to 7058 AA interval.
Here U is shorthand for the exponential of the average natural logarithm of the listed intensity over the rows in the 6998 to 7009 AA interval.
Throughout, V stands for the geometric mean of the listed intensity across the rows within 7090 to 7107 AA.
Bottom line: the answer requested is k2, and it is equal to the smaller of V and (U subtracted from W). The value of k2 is 0.04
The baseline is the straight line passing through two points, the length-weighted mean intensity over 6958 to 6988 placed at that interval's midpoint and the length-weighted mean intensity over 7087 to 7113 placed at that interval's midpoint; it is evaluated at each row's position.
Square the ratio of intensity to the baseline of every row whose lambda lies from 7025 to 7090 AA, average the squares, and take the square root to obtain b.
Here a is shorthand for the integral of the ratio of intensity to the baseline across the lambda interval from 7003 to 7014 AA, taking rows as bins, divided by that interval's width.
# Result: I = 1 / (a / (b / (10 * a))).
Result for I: 0.101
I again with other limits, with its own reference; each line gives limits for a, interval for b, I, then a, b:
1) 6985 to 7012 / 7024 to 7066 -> 0.101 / 1.00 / 1.01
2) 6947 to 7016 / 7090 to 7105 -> 0.101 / 1.00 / 1.00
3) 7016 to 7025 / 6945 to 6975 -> 0.100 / 1.00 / 0.99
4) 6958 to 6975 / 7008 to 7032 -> 0.100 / 1.00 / 1.01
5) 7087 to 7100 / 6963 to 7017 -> 0.100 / 1.00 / 1.00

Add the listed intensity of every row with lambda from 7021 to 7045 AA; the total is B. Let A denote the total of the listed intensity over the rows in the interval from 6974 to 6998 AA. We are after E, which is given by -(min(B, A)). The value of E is -125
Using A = 125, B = 125.0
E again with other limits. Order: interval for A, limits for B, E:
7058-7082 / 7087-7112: -122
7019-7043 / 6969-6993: -125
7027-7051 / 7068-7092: -123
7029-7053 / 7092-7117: -122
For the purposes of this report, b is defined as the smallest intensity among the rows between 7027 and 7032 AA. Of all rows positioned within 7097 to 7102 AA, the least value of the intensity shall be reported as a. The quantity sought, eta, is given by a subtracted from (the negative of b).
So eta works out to -16.5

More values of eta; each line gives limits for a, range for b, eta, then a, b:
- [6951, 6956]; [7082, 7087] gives -16.2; 8.155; 8.005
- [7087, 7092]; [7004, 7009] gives -16.2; 8.012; 8.205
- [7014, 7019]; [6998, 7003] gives -16.3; 8.129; 8.167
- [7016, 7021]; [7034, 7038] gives -16.4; 8.129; 8.251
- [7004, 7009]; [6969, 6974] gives -16.6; 8.205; 8.396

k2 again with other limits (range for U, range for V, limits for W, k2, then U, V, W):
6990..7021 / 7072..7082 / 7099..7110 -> -0.16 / 8.24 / 8.33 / 8.08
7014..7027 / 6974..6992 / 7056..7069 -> -0.05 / 8.24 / 8.31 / 8.19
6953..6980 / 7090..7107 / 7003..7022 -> -0.09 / 8.31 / 8.13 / 8.22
